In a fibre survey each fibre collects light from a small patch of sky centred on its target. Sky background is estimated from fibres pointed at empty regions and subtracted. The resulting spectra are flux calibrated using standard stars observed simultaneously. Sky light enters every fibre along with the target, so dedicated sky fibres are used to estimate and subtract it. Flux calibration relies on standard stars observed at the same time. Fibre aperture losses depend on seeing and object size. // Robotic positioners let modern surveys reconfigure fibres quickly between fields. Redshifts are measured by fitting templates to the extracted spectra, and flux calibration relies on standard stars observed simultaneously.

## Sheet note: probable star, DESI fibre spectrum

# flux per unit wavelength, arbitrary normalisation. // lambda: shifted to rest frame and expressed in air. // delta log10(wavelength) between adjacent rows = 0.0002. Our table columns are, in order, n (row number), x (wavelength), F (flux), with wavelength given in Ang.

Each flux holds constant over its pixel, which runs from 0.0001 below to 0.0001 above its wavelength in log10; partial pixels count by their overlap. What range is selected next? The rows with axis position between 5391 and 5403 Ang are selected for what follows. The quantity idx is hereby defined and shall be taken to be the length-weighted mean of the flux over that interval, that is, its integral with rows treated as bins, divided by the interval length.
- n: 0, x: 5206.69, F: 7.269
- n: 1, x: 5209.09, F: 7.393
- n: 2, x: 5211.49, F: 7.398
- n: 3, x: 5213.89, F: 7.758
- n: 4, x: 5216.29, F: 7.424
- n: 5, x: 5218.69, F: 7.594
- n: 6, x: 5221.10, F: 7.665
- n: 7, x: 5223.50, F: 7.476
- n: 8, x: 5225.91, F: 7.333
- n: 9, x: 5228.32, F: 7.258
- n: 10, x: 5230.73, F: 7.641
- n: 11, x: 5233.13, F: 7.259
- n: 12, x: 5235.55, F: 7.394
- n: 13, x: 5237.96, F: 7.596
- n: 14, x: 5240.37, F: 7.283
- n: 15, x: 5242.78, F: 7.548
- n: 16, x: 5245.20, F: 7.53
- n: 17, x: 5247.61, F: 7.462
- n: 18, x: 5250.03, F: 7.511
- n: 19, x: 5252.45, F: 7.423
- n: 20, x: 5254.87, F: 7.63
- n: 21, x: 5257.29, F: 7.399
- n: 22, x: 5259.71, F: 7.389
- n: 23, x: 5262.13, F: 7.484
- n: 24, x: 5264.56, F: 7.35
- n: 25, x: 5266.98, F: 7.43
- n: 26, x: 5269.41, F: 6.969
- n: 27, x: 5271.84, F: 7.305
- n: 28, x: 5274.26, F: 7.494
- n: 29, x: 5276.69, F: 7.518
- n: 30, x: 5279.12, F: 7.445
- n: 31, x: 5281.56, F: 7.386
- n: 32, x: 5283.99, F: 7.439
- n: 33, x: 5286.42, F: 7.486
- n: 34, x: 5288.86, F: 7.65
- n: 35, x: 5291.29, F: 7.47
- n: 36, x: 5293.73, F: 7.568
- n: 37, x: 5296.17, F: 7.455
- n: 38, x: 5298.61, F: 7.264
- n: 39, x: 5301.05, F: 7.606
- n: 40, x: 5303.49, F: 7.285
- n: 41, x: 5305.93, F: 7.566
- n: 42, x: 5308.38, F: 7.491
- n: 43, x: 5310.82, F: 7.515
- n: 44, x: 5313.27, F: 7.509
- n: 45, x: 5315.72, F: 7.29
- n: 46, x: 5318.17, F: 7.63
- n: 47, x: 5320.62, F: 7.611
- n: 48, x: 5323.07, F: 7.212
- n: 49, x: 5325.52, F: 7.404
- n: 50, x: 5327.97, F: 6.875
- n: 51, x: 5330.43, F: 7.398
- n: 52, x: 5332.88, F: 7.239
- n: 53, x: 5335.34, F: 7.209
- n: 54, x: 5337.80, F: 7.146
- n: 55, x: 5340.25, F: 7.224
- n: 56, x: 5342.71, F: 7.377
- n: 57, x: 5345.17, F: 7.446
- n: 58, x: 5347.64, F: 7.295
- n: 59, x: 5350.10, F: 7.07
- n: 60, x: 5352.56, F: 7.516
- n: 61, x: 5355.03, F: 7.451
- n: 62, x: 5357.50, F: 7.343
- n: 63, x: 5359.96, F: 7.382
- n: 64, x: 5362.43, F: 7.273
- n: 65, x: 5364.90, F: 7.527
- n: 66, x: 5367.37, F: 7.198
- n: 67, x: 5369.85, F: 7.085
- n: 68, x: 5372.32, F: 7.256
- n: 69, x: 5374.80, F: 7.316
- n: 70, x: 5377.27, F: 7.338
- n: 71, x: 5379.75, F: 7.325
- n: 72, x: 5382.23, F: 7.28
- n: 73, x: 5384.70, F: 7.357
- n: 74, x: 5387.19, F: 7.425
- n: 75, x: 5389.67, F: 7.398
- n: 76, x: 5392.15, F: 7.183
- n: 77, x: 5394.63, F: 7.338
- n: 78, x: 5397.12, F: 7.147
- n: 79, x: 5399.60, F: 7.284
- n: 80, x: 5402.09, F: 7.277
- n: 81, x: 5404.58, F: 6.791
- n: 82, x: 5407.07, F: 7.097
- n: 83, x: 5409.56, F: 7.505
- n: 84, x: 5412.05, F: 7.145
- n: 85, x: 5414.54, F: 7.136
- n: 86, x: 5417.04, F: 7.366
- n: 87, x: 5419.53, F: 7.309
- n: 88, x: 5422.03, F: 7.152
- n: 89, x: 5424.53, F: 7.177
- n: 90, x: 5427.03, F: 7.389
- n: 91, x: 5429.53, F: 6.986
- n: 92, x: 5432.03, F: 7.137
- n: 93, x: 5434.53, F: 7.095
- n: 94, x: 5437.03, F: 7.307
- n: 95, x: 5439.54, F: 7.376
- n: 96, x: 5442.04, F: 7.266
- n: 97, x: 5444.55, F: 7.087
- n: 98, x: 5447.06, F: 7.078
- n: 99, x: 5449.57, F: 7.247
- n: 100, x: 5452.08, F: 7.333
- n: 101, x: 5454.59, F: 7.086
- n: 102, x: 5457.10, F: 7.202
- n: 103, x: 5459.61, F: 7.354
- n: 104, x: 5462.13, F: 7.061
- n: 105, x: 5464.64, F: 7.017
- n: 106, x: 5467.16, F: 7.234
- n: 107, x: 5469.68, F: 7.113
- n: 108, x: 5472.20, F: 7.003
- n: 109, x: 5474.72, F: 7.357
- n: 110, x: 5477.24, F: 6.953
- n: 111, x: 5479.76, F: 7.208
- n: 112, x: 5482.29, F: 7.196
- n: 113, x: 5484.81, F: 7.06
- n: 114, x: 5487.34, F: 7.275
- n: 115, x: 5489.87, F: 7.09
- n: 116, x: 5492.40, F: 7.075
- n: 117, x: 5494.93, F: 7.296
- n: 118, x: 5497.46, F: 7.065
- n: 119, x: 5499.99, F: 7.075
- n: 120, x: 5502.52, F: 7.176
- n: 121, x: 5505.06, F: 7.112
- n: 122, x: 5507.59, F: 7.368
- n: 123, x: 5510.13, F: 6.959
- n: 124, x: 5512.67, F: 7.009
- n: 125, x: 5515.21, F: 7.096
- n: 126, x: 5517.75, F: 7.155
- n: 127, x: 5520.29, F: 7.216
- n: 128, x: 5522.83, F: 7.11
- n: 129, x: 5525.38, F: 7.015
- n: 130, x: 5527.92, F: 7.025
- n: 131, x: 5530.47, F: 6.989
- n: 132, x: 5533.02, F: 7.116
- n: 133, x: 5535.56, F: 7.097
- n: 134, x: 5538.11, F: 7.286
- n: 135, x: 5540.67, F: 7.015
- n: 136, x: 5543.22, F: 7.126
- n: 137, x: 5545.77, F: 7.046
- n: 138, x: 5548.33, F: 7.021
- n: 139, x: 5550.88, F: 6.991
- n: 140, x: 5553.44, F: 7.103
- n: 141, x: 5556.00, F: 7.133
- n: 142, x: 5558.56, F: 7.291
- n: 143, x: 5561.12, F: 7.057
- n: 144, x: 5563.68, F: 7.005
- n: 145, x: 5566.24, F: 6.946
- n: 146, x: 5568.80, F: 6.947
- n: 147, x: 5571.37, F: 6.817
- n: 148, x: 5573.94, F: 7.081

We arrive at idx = 7.25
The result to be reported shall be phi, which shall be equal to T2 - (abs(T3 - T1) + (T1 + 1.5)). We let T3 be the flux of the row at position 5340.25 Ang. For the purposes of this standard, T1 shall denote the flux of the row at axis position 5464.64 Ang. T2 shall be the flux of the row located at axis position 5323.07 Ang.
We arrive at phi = -1.51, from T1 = 7.017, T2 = 7.212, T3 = 7.224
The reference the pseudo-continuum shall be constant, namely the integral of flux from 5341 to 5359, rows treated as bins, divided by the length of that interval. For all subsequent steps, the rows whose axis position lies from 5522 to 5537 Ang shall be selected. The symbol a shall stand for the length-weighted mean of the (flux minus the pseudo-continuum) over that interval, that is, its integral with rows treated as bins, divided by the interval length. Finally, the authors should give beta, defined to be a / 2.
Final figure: -0.147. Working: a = -0.29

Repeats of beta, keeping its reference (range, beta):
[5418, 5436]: -0.086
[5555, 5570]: -0.146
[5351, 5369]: 0.009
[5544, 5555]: -0.154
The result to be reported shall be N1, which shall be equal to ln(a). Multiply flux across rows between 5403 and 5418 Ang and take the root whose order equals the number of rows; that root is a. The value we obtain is 1.97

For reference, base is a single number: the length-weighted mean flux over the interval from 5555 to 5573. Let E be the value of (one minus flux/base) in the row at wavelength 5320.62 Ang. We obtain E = -0.083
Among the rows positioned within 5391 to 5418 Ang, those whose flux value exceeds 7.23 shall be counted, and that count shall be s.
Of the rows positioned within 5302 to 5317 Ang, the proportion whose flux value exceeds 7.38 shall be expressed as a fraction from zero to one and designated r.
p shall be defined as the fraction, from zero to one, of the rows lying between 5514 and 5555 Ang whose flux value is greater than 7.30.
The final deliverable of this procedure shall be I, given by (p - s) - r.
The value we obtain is -5.7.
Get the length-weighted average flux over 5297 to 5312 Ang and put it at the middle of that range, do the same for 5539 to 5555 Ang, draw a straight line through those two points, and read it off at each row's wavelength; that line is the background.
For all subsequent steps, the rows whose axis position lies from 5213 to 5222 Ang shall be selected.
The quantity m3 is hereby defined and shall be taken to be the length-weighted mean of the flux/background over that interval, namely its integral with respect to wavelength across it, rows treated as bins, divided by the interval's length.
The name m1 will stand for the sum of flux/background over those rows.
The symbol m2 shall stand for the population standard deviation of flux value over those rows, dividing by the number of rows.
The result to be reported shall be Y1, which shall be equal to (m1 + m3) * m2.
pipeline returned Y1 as 0.6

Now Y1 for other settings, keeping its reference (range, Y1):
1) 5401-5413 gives 1.4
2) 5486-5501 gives 0.7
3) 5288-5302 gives 0.9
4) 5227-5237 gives 0.8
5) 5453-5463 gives 0.6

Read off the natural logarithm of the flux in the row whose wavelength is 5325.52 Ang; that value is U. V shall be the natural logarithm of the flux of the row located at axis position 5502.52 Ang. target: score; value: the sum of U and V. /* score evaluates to 3.97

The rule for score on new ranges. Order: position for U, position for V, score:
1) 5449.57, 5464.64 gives 3.93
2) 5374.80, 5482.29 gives 3.96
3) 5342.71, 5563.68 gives 3.94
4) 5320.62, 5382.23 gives 4.01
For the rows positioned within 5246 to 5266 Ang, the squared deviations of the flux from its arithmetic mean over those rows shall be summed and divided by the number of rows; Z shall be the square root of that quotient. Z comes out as 0.08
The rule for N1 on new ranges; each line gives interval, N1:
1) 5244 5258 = 2.01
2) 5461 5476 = 1.96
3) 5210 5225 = 2.02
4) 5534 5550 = 1.96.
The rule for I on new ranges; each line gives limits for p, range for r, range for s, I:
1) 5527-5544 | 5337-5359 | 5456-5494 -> -4.3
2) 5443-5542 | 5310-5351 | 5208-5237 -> -12.3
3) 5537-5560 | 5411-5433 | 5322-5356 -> -8.1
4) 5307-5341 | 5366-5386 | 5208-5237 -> -11.5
